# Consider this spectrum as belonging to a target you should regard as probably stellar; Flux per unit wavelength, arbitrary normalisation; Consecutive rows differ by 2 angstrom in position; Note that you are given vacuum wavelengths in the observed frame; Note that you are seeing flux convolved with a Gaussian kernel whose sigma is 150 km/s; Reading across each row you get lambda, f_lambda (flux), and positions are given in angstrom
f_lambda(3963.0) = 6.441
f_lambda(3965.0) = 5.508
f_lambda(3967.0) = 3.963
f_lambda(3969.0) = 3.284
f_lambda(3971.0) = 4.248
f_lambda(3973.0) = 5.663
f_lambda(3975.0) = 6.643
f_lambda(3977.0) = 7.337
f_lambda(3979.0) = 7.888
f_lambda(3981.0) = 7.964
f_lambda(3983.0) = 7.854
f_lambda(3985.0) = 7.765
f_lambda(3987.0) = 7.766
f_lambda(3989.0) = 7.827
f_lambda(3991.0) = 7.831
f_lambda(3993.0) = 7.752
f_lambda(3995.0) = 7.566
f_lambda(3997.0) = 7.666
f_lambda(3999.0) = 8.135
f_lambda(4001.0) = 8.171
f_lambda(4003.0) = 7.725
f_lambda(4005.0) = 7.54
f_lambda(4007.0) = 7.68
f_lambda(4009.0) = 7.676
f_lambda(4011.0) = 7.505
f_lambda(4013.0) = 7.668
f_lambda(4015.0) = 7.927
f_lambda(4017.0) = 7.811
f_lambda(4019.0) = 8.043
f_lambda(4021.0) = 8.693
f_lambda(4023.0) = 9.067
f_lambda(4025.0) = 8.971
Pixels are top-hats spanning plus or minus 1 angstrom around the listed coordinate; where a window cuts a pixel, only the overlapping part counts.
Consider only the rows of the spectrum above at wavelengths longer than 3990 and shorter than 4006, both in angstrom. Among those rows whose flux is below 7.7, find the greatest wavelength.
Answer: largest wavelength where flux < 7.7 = 4005.0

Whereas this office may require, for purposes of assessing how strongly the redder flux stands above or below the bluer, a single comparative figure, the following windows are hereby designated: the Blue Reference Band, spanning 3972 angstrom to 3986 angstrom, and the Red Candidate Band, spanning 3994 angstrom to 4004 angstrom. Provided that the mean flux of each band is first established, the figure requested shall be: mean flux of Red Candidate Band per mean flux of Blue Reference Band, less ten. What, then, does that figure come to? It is -8.92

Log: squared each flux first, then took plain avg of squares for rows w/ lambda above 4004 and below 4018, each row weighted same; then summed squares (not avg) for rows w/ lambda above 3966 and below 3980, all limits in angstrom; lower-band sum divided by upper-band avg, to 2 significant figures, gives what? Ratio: 4.0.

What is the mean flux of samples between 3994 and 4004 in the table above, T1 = 7.85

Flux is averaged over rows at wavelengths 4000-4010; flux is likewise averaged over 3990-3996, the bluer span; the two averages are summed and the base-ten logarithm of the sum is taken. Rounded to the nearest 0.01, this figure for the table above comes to 1.19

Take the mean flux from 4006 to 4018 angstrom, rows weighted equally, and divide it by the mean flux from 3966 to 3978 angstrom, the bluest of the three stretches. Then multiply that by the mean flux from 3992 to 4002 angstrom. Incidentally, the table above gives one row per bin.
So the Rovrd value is 11.7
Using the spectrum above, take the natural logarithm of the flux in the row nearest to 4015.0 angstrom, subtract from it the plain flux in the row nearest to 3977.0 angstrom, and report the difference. -5.27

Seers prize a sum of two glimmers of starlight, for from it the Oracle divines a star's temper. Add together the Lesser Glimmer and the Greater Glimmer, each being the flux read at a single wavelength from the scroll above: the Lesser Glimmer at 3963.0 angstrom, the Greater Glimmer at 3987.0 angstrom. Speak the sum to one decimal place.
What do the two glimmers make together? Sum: 14.2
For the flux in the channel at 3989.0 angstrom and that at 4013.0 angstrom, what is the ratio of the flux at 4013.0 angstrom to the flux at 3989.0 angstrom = 1.0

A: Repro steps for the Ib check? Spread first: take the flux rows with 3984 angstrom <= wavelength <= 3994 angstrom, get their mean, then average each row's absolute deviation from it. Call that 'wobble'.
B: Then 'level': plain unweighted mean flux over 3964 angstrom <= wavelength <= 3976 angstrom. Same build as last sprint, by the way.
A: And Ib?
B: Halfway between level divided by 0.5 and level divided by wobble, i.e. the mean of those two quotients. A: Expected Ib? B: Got 80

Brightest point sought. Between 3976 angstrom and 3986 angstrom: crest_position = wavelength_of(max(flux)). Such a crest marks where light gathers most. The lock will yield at 3981.0 angstrom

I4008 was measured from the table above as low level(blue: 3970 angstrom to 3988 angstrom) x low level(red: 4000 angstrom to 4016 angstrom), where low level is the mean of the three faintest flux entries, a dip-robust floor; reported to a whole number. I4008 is 42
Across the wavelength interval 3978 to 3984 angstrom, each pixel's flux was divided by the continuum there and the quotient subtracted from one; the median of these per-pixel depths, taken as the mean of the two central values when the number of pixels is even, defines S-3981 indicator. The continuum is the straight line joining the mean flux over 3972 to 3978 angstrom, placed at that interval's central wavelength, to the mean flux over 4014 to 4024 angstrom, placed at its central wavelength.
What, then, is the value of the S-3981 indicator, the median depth -0.17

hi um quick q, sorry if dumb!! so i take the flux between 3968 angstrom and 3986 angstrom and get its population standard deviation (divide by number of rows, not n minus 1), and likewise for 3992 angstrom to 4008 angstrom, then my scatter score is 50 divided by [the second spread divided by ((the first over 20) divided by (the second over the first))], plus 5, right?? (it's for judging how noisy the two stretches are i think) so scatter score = 137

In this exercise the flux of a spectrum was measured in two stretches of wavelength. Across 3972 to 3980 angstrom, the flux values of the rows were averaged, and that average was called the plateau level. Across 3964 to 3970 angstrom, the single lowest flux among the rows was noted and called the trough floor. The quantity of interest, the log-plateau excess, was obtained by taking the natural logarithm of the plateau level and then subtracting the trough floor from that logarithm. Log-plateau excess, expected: -1.4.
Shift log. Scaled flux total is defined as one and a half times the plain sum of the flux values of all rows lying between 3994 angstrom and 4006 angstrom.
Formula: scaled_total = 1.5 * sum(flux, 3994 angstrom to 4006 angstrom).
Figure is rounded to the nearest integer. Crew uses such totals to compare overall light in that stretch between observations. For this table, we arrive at 70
